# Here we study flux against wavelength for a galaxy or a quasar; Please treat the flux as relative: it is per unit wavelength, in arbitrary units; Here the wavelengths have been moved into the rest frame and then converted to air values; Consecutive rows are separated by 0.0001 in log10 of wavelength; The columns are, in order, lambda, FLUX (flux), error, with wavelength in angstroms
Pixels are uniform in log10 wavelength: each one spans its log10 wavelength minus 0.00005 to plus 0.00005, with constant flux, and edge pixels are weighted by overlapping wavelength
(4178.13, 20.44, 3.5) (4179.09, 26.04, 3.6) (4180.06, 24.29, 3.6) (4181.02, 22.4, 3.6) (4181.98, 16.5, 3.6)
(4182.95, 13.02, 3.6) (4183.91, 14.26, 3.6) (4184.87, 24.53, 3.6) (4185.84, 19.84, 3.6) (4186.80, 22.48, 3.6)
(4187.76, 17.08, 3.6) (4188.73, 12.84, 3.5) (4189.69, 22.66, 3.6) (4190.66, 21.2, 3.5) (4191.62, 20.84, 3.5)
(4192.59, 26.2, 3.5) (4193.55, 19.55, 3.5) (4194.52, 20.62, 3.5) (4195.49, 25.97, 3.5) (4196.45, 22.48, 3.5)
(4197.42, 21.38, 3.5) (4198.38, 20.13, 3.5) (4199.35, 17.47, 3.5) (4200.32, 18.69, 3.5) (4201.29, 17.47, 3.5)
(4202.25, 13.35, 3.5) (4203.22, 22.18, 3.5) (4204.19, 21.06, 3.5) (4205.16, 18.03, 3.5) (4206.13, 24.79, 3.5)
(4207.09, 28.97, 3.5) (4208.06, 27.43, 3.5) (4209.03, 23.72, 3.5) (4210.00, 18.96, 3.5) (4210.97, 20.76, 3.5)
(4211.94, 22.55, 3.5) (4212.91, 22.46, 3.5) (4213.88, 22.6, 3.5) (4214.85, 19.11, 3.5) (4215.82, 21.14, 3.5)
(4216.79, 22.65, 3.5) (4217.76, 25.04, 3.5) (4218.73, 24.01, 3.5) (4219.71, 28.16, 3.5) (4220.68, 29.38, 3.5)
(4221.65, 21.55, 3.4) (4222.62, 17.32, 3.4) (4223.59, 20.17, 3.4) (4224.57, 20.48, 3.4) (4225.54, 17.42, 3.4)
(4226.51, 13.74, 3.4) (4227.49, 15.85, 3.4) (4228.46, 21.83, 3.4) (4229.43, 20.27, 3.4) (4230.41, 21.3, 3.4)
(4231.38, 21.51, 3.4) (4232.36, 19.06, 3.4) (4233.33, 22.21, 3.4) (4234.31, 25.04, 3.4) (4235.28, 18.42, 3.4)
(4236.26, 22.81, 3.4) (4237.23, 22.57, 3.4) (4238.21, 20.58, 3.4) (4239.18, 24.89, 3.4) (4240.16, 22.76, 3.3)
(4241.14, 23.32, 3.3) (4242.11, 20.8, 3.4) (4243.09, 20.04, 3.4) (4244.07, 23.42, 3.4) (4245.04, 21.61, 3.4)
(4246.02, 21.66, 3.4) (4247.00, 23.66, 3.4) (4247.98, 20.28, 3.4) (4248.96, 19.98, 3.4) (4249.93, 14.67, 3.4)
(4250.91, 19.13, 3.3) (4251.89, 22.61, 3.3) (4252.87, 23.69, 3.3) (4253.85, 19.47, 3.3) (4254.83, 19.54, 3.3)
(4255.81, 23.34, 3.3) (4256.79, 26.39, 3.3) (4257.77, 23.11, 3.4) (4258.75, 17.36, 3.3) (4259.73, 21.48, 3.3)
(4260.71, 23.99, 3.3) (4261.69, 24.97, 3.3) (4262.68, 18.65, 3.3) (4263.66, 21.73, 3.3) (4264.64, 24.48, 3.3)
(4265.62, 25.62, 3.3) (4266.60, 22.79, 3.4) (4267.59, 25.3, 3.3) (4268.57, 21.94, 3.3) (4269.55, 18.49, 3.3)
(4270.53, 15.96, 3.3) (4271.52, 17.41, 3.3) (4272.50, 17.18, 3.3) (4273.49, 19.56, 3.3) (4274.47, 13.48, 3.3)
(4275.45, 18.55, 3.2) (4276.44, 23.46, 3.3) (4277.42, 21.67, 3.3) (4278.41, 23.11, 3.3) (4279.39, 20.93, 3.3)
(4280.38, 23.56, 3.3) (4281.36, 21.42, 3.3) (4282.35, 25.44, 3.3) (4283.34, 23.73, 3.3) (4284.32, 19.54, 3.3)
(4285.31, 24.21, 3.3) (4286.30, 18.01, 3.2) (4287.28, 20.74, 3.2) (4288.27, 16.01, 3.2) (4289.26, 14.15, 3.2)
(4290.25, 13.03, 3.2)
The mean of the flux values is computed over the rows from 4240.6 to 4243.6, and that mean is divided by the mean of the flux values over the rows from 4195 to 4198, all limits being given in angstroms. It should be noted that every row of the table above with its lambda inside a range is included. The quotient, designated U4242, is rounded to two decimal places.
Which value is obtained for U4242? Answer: 0.92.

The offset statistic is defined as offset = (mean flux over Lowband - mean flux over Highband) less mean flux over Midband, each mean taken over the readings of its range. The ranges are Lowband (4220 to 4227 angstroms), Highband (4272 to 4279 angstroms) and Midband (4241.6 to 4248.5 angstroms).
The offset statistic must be -21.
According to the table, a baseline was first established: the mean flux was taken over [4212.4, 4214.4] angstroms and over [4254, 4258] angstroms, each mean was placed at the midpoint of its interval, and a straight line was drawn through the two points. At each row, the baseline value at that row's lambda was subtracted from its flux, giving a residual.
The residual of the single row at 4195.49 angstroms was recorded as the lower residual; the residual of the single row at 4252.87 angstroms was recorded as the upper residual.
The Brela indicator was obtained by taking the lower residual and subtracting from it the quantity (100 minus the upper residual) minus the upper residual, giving -95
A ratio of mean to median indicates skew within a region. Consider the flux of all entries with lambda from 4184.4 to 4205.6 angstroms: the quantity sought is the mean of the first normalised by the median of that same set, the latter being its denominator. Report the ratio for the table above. 0.978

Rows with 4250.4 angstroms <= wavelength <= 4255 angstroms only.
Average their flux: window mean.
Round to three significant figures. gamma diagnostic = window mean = 20.9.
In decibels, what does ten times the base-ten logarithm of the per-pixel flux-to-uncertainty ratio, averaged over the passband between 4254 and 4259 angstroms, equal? 8.2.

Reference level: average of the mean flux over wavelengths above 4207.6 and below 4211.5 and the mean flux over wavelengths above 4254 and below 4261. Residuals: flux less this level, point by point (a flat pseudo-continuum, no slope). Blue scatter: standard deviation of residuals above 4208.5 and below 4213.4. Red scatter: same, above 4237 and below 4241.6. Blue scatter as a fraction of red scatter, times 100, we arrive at 120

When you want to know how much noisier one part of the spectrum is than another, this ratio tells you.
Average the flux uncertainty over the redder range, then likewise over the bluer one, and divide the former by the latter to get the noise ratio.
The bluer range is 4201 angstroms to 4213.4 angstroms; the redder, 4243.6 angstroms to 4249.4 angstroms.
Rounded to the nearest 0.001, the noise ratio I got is 0.971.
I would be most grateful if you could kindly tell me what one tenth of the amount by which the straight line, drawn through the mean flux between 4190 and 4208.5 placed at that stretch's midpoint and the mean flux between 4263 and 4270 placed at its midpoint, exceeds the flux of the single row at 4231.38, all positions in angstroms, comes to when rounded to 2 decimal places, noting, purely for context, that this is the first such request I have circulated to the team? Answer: 0.06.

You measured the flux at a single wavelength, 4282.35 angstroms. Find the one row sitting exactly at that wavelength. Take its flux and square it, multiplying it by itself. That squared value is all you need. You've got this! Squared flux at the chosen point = 647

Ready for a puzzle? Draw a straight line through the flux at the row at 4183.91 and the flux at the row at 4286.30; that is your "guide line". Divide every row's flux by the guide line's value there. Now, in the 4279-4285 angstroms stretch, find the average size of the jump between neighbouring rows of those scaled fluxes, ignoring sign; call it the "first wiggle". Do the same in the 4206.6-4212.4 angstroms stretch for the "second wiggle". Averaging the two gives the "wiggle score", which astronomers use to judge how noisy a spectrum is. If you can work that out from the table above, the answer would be 0.17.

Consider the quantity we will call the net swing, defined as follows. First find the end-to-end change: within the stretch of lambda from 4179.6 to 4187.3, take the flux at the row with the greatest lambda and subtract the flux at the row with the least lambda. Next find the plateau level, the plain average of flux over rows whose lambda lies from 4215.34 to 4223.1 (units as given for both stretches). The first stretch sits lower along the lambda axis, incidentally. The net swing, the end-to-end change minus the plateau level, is -25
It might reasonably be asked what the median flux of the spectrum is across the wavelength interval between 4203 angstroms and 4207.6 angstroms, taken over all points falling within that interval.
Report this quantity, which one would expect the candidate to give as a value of 22.2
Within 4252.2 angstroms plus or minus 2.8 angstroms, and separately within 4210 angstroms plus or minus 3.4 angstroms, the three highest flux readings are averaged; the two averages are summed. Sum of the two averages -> 49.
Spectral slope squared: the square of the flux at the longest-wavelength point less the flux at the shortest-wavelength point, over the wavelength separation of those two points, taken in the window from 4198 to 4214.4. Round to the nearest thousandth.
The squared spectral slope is 0.025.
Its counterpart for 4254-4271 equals 0.052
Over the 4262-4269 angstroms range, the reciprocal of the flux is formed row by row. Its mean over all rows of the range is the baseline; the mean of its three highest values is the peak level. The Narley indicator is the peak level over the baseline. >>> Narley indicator 1.10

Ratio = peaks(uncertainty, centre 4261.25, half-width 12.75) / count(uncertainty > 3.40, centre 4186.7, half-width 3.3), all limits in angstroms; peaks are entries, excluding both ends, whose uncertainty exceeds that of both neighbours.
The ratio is 0.29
